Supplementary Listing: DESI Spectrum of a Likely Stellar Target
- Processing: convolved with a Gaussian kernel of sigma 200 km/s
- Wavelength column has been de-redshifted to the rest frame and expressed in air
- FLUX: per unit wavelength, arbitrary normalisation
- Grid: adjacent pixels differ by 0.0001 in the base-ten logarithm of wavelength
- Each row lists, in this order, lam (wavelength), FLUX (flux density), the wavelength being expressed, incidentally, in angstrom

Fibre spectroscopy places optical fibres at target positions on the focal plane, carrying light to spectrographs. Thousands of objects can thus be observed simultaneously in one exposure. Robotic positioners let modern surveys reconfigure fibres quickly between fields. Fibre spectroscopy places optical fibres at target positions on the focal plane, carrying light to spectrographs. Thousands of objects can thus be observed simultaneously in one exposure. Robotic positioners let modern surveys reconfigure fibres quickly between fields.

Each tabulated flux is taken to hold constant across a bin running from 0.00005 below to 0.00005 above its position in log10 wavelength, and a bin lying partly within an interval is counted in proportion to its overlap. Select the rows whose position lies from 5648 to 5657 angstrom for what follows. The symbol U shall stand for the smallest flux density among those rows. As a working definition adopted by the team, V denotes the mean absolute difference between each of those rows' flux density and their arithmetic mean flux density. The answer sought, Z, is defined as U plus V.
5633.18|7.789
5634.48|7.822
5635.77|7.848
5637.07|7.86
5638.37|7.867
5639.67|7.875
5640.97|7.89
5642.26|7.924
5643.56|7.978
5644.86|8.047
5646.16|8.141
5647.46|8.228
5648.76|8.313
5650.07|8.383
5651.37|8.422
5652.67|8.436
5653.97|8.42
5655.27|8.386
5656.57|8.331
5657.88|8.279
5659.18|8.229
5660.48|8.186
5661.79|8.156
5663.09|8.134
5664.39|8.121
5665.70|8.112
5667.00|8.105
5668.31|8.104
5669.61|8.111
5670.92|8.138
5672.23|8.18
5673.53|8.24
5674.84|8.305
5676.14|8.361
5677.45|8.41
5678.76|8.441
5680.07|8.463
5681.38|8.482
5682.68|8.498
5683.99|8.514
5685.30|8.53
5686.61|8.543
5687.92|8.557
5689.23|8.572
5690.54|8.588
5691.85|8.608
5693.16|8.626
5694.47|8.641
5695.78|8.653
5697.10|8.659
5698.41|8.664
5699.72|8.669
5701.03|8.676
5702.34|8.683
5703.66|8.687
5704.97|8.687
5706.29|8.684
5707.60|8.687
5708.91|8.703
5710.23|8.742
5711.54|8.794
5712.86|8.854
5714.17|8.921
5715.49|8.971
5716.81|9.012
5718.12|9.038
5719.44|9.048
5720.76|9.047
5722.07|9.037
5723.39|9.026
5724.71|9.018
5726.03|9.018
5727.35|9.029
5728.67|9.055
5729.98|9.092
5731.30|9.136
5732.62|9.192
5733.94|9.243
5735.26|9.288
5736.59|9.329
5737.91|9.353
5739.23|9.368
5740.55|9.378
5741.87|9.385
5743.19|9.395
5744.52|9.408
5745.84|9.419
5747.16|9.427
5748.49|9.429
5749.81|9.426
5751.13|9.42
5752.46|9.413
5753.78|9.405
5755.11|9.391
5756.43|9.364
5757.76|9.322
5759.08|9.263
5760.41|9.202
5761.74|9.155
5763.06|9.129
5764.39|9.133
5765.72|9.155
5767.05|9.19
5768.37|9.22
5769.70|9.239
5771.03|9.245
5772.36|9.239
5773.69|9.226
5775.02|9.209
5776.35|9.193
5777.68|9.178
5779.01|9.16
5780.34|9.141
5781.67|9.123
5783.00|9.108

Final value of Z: 8.35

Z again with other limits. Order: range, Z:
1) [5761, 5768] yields 9.15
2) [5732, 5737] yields 9.24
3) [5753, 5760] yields 9.31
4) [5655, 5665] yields 8.20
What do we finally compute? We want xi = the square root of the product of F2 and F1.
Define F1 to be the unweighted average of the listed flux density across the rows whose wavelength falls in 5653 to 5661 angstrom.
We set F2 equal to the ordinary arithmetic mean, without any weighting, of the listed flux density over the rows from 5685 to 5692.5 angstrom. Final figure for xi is 8.4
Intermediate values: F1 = 8.3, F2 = 8.6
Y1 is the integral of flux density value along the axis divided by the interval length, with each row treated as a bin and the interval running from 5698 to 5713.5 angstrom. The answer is 8.7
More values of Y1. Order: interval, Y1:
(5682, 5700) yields 8.6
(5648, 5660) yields 8.4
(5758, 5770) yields 9.2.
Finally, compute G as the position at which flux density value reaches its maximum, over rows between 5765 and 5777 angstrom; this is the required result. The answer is 5771.03 angstrom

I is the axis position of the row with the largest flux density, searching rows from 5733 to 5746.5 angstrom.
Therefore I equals 5745.84 angstrom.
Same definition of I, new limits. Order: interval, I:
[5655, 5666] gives 5655.27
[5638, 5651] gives 5650.07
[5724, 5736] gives 5735.26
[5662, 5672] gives 5670.92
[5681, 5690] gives 5689.23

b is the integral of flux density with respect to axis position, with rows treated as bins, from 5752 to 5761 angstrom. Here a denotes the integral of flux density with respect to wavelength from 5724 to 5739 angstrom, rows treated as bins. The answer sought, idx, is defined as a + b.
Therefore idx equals 221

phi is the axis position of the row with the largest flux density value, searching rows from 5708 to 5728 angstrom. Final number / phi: 5719.44 angstrom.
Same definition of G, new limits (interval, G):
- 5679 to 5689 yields 5687.92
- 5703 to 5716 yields 5715.49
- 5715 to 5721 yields 5719.44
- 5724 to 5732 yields 5731.30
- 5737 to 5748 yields 5747.16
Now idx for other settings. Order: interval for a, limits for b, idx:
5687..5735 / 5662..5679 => 564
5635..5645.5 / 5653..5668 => 207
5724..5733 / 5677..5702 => 296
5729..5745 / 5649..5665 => 281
